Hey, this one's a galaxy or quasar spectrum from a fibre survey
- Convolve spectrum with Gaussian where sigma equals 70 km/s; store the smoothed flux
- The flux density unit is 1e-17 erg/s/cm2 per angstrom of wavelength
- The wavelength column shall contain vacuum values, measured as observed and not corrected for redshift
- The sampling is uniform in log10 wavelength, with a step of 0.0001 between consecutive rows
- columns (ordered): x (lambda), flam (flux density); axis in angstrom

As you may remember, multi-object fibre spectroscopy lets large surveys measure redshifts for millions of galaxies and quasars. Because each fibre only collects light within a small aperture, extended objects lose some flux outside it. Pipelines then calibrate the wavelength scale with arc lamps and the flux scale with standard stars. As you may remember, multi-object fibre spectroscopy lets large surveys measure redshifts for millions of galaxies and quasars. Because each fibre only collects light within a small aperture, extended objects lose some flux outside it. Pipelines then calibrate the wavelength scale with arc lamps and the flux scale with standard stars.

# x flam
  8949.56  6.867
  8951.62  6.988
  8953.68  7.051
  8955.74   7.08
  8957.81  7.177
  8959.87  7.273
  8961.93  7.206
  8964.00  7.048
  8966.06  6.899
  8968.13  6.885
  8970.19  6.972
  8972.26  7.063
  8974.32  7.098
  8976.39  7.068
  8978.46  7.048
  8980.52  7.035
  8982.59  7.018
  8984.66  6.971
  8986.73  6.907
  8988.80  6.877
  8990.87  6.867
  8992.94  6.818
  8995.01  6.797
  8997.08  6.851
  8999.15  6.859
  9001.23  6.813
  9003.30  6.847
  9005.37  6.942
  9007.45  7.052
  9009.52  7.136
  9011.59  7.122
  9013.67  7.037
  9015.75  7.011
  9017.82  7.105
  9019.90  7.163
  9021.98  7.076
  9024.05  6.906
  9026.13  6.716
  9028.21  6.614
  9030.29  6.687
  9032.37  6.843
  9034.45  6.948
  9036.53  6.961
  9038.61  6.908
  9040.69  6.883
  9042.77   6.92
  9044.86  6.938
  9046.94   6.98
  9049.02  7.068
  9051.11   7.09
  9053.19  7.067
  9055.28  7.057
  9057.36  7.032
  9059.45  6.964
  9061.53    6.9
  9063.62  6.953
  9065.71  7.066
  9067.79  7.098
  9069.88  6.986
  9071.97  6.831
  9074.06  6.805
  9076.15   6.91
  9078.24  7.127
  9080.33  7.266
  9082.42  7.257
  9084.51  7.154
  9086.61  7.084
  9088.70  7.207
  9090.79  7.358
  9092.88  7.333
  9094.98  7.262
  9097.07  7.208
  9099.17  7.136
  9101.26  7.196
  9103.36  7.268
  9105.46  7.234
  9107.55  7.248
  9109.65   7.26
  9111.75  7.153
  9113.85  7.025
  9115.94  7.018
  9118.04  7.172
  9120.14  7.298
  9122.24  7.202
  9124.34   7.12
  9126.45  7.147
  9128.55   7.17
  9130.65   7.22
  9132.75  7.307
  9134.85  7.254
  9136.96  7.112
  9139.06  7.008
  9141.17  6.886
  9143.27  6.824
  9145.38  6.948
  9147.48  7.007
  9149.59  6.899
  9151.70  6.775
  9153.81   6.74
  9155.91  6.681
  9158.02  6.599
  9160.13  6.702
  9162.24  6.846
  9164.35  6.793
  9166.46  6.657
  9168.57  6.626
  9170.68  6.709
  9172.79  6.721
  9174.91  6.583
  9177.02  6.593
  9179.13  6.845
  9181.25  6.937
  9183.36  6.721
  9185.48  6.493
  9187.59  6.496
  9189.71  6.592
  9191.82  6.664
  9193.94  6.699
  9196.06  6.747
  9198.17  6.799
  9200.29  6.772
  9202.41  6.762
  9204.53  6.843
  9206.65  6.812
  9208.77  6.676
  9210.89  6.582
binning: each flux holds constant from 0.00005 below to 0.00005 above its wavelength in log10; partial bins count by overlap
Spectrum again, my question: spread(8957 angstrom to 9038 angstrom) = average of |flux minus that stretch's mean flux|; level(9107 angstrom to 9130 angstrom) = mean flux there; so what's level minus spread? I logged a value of 7.04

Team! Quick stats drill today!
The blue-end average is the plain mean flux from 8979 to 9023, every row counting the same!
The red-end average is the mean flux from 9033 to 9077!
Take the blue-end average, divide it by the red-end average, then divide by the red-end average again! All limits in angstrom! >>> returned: 0.143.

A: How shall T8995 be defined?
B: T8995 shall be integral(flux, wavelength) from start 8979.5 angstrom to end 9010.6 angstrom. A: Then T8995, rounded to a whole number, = 215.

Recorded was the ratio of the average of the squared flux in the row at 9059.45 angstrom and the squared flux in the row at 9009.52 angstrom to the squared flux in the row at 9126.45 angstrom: 0.97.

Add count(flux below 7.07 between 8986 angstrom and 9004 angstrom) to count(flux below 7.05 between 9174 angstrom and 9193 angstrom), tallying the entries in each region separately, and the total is 18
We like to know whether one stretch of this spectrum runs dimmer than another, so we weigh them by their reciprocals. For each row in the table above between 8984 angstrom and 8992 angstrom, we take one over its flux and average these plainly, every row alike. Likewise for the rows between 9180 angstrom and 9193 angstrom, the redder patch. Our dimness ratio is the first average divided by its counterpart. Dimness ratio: 0.96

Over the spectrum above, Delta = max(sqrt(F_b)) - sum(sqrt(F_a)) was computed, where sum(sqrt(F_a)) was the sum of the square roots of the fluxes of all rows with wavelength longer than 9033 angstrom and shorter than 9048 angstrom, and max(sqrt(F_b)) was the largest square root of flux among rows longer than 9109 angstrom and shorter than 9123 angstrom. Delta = -15.73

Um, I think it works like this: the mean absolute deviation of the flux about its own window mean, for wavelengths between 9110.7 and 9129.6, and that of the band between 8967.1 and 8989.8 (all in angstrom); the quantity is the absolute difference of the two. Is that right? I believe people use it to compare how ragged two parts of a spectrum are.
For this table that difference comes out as 0.005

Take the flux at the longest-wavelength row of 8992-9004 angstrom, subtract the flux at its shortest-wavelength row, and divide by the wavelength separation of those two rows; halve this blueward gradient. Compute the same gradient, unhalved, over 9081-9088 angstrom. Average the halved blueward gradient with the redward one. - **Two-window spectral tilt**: -0.020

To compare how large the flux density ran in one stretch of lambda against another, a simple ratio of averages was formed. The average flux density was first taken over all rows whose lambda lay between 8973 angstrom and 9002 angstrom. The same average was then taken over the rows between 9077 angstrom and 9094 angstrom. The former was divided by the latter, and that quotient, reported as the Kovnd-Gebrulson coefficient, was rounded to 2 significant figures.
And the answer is 0.96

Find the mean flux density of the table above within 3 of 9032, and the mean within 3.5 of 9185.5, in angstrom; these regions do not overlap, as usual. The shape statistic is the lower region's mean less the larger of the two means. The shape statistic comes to 0.000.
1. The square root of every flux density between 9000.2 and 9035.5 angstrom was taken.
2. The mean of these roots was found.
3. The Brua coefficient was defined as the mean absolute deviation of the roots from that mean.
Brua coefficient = 0.026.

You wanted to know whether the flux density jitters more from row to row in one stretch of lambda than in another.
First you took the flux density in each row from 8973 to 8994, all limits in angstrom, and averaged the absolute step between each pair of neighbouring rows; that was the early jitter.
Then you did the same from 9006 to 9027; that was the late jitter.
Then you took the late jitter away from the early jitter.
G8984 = -0.059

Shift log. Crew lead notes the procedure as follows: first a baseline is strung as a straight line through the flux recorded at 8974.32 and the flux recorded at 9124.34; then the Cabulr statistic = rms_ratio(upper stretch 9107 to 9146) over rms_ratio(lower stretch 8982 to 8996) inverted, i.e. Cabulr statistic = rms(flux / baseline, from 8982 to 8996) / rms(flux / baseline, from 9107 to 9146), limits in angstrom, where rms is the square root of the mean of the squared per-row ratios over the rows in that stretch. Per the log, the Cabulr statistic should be 0.970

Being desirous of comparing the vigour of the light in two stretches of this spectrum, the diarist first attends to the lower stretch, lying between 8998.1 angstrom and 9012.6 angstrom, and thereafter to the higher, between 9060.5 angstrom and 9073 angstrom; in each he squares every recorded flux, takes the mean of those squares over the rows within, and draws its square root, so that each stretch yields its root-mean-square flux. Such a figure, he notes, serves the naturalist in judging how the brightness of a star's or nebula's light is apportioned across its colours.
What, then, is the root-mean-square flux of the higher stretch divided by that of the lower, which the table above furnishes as 1.00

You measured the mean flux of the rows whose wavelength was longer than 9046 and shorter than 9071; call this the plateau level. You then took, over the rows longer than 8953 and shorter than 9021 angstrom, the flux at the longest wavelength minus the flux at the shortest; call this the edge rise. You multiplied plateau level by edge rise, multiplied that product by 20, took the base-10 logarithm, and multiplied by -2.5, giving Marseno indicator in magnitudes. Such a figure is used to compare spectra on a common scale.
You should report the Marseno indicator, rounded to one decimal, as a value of -3.0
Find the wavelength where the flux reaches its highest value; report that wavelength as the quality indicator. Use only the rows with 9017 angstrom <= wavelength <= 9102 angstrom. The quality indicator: 9090.79 angstrom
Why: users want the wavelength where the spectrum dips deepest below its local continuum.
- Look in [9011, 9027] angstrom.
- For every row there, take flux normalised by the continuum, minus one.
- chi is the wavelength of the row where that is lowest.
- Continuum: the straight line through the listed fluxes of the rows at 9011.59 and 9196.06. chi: 9026.13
